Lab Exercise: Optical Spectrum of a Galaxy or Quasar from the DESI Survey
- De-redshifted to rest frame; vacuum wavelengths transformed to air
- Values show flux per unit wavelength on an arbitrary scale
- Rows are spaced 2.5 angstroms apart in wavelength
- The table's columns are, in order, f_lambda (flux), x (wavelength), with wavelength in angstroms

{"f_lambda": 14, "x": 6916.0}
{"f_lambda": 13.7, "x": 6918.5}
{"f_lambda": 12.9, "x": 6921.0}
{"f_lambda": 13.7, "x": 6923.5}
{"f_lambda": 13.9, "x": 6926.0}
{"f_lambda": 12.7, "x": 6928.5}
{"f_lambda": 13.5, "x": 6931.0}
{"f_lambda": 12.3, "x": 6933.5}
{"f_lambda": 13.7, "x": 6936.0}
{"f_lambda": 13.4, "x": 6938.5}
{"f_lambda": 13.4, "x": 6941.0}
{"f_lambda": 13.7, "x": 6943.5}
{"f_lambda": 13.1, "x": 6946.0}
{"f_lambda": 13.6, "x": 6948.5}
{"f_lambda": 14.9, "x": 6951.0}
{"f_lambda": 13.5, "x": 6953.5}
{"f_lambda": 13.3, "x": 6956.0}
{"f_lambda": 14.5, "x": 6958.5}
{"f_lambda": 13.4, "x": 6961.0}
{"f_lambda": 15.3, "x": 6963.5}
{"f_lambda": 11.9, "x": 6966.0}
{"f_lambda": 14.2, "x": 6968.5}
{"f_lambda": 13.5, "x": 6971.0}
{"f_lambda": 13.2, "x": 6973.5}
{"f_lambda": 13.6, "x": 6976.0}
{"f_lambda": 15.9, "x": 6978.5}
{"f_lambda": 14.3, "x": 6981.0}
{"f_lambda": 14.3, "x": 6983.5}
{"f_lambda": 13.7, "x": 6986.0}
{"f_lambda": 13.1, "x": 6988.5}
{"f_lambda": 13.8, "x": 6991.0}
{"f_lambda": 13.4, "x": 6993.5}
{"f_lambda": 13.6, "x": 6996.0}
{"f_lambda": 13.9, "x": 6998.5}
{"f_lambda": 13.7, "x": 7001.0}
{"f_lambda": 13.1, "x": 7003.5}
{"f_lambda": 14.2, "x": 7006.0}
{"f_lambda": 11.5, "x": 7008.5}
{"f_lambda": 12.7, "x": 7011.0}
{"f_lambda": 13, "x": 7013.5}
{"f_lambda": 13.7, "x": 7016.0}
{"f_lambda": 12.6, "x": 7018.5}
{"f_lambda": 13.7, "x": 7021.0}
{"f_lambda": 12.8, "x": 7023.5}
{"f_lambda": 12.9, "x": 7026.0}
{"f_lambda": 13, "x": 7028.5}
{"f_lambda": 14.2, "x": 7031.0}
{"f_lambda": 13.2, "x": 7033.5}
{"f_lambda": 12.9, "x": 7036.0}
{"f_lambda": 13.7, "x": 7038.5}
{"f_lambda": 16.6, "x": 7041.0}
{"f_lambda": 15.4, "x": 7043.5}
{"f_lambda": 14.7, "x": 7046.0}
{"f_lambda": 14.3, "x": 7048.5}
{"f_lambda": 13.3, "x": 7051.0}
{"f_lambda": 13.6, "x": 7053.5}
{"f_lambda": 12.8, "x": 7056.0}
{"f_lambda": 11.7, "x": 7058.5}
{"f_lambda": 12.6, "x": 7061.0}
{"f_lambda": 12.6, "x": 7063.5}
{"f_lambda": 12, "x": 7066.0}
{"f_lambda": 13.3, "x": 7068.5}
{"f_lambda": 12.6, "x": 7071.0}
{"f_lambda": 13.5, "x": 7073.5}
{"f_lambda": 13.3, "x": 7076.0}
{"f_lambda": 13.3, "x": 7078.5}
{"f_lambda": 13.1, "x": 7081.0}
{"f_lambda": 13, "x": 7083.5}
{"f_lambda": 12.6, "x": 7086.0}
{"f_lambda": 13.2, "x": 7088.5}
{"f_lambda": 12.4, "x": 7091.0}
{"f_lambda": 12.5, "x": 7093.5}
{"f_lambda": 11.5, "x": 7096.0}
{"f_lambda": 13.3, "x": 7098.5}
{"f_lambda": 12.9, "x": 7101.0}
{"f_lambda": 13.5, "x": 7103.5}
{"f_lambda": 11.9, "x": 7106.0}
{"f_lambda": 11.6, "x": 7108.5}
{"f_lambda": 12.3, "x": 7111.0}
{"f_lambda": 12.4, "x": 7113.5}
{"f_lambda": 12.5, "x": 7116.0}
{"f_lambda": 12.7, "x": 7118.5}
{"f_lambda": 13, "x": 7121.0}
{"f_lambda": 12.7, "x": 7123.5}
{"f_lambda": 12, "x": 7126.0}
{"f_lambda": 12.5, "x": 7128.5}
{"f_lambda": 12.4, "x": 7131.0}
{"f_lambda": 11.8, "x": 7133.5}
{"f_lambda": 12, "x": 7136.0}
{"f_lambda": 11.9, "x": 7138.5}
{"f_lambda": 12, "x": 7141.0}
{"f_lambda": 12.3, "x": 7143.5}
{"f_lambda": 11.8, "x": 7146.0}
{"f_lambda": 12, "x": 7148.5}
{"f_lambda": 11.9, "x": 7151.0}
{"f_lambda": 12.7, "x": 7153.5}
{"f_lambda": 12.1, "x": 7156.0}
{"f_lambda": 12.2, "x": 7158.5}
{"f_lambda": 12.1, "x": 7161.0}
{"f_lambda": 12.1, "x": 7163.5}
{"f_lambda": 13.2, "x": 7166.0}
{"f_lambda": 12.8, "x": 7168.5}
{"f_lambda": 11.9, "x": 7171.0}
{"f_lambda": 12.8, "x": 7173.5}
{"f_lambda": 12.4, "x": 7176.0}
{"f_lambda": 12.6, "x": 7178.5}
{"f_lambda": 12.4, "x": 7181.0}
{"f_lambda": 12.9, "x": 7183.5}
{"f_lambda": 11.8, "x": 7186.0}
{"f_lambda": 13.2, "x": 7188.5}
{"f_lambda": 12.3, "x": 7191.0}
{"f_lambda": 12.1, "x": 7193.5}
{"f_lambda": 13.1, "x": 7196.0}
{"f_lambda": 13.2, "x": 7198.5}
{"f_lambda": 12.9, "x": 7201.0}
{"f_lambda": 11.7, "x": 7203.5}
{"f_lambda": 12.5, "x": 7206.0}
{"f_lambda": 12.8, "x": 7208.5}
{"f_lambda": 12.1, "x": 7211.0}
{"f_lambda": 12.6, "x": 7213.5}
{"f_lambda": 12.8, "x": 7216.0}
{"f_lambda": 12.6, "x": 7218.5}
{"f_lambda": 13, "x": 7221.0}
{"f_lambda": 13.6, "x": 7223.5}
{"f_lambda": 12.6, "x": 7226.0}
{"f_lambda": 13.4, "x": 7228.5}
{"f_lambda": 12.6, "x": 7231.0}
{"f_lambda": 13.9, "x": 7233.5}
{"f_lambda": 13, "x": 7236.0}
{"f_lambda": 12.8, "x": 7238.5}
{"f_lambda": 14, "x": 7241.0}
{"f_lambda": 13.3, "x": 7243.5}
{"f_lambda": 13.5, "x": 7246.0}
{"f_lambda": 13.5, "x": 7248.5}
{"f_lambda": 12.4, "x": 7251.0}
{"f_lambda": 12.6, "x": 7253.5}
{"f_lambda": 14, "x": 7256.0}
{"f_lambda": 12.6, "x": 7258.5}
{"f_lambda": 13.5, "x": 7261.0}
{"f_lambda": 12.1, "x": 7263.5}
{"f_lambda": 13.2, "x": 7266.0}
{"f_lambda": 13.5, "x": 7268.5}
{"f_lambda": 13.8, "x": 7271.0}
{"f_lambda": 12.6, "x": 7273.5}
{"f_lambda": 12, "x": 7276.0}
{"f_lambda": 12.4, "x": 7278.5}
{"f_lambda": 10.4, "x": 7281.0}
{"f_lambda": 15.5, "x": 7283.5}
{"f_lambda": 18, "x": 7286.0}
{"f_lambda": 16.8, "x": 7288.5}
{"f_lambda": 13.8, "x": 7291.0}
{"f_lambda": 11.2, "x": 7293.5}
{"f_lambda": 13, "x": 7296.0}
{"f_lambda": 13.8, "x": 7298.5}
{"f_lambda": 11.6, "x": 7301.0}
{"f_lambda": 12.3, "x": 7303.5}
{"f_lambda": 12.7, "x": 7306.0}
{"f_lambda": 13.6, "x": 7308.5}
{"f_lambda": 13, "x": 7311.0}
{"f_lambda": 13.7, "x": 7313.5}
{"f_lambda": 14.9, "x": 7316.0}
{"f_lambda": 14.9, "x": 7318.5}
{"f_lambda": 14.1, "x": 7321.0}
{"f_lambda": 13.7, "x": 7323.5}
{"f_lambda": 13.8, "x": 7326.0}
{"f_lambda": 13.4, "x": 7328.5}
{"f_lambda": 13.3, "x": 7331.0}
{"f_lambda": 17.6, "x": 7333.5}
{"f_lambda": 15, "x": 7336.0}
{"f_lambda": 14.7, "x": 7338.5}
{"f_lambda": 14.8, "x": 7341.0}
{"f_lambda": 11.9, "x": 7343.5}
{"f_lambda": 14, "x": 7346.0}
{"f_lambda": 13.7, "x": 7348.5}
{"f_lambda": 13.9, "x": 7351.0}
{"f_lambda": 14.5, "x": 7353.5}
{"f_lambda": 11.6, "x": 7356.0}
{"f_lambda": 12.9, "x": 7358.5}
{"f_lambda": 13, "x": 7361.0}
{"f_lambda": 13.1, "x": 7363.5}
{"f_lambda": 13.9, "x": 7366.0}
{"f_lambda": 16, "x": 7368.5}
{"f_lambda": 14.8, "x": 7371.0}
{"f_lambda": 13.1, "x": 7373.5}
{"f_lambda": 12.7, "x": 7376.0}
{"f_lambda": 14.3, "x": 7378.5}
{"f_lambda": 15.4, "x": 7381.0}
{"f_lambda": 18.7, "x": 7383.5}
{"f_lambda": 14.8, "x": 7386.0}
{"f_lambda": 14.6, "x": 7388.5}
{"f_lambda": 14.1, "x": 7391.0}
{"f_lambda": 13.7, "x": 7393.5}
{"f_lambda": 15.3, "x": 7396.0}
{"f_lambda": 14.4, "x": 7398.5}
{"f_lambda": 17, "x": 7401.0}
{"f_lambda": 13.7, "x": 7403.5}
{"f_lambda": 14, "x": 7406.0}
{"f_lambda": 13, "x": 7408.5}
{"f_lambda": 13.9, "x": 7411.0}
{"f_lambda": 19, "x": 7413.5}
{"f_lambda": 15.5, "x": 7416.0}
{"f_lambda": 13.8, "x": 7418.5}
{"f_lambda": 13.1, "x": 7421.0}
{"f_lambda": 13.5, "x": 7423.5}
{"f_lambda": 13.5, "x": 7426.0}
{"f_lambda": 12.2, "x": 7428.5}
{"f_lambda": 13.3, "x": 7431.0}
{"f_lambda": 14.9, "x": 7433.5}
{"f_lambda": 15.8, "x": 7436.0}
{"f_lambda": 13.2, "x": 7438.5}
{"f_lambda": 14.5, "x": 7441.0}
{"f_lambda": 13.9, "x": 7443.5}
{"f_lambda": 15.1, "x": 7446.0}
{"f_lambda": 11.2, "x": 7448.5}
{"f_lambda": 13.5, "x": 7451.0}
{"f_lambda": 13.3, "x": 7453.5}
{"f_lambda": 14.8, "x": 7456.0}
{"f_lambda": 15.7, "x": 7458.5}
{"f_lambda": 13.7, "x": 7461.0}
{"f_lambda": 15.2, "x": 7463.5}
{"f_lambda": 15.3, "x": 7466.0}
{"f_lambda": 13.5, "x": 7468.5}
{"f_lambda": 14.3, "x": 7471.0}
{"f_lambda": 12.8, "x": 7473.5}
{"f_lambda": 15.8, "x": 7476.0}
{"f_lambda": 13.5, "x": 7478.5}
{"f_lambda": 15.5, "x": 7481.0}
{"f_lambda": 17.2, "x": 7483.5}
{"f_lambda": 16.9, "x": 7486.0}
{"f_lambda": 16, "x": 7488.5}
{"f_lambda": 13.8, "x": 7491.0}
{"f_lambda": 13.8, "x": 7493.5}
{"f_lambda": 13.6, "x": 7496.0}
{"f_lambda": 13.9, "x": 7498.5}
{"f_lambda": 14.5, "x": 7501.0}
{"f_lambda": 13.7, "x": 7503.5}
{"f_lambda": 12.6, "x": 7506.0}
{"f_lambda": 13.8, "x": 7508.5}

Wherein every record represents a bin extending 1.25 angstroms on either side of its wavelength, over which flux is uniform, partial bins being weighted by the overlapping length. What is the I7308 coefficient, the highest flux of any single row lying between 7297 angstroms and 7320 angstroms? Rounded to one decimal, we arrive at 14.9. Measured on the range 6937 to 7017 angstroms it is 15.9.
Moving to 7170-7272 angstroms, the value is 14.0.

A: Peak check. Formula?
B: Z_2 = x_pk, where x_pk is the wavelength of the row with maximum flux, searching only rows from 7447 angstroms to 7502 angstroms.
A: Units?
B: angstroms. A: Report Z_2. 7483.5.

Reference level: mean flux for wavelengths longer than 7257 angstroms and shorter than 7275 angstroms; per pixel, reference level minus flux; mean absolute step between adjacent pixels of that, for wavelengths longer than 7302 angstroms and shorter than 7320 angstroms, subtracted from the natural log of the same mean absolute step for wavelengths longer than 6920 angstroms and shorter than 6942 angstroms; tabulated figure -0.94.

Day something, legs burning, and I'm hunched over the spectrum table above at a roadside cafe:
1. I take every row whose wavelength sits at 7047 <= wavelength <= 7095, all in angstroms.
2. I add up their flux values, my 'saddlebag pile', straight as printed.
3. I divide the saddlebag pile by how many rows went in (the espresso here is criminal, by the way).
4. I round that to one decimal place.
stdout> 12.9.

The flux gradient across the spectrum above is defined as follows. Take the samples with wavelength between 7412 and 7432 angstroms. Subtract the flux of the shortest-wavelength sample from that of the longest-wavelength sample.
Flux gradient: -5.7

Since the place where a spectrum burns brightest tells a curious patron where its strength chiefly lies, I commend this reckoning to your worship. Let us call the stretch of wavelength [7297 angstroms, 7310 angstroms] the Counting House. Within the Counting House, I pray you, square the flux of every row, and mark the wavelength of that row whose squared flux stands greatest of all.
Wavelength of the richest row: 7298.5 angstroms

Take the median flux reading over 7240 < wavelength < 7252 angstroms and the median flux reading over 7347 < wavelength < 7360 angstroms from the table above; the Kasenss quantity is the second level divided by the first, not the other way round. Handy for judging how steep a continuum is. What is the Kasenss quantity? 1.01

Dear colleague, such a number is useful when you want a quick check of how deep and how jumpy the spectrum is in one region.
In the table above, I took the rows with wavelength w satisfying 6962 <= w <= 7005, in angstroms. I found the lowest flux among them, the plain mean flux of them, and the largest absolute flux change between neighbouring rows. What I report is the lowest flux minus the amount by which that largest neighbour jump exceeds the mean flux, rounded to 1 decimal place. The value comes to 22.3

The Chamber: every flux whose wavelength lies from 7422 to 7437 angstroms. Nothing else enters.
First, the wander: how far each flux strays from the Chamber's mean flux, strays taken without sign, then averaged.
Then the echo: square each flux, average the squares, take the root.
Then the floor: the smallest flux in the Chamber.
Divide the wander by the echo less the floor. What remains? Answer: 0.58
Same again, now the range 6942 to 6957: 0.69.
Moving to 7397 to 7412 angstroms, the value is 0.66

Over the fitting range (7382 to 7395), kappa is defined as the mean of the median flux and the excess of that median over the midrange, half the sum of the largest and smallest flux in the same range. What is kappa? 6.50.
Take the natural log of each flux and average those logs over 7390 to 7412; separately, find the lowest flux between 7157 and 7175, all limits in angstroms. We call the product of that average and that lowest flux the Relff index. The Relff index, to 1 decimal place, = 31.7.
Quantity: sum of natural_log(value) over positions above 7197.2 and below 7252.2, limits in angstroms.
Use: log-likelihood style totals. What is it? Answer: 56.3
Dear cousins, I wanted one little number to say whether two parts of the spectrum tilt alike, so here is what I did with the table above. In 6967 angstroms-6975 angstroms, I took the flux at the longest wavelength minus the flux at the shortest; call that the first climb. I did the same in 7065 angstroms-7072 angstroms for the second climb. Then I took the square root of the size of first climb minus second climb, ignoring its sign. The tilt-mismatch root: 1.3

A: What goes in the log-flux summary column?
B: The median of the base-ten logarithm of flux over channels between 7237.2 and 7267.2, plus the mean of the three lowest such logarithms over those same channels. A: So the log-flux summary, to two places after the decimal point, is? 2.21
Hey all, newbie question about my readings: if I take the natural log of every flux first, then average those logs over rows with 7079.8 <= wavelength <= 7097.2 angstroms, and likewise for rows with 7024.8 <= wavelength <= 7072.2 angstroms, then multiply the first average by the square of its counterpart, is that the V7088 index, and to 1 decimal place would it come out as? 17.1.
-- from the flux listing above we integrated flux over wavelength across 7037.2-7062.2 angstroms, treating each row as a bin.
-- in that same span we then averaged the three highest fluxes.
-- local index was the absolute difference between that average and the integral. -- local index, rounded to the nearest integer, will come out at 331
